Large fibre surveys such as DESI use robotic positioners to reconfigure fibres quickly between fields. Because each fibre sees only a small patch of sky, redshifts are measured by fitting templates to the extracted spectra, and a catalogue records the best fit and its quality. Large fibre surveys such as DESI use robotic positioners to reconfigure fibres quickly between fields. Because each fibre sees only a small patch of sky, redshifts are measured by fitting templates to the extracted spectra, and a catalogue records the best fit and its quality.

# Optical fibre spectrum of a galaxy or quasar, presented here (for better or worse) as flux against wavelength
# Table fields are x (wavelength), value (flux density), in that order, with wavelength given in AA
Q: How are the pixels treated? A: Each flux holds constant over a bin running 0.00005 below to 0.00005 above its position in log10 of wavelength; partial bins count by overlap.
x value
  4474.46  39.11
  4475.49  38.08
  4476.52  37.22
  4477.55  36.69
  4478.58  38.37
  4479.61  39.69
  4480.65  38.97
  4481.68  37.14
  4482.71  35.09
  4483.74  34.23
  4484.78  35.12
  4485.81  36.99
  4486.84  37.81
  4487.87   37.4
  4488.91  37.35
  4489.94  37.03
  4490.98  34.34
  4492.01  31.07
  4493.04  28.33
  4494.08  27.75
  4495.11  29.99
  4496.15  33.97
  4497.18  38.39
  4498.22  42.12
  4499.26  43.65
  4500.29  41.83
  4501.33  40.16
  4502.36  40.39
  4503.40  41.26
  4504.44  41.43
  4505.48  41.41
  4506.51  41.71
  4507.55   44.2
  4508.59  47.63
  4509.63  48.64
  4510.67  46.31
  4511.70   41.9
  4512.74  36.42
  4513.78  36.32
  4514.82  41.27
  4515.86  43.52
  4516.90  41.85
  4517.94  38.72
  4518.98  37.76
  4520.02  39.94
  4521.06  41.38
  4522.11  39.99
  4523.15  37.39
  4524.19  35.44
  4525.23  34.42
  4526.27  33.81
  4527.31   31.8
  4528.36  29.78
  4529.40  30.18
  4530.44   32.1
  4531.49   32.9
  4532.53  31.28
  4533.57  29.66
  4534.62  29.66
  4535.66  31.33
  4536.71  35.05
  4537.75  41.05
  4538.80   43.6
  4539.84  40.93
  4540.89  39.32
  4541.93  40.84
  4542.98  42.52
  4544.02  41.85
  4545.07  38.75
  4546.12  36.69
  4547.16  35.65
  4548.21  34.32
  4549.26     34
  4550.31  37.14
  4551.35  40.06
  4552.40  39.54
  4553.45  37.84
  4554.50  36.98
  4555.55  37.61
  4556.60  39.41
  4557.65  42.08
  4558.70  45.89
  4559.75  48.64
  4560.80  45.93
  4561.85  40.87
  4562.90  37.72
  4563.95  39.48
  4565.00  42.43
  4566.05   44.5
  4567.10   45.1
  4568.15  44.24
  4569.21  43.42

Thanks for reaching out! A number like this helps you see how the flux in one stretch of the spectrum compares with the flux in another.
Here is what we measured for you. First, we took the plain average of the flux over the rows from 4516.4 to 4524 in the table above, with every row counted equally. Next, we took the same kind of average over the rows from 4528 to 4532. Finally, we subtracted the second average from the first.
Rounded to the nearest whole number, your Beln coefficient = 8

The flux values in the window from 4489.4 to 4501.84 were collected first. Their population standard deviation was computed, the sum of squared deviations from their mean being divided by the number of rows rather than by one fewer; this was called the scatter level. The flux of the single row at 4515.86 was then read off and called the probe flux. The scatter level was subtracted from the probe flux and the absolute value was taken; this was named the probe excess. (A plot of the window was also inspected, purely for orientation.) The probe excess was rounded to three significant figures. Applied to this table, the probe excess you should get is 38.1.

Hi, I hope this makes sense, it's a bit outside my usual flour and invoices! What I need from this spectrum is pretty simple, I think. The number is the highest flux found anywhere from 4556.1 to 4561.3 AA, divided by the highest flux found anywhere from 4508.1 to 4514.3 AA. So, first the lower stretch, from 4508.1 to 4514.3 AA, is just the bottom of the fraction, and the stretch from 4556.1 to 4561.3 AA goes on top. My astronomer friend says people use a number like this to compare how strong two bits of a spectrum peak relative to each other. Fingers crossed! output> 1.00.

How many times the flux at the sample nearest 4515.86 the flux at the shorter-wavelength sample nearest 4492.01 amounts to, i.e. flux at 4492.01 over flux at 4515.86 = 0.71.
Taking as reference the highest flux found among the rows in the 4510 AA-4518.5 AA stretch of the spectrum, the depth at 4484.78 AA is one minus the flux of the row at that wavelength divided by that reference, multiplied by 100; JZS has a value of 24.2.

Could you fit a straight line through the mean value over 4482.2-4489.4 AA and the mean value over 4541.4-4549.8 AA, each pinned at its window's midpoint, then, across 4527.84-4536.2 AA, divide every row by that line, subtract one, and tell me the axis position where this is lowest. 4534.62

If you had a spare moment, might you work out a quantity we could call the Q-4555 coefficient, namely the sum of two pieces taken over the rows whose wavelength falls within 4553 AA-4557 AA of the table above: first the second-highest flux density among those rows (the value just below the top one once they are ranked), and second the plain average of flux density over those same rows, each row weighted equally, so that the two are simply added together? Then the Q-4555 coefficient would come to 76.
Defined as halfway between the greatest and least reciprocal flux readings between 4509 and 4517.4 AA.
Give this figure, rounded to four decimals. 0.0240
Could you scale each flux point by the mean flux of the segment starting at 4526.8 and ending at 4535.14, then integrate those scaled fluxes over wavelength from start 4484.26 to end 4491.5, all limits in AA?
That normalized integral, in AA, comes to 8.6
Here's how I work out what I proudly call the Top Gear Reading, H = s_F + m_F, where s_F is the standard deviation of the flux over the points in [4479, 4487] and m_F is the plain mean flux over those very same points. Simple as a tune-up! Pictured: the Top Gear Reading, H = 39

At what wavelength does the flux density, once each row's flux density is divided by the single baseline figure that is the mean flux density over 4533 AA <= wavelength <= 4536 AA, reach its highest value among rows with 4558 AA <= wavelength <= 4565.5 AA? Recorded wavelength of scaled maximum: 4559.75 AA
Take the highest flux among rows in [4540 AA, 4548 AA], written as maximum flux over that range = 42.52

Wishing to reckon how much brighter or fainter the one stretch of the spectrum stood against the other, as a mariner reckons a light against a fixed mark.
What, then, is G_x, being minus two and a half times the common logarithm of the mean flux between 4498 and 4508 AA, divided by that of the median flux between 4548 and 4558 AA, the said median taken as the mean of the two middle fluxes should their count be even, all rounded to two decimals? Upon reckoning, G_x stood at -0.11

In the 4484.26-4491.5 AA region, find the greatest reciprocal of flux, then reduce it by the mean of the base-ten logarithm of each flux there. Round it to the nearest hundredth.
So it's -1.53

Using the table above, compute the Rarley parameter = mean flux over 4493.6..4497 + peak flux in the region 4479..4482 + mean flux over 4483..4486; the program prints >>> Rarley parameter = 106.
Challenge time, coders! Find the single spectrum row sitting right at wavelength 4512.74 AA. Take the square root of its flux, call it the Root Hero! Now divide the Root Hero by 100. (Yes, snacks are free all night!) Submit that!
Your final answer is 0.060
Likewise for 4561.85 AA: 0.064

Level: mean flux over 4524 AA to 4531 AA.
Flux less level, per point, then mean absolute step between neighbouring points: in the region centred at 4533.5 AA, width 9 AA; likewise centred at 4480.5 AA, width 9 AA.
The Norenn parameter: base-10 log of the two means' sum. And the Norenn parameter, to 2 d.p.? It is 0.53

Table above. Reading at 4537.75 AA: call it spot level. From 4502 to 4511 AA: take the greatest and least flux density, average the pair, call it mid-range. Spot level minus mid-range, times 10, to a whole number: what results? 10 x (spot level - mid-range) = -35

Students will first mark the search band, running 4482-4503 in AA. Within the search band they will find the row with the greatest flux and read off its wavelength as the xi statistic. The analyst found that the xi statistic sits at 4499.26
